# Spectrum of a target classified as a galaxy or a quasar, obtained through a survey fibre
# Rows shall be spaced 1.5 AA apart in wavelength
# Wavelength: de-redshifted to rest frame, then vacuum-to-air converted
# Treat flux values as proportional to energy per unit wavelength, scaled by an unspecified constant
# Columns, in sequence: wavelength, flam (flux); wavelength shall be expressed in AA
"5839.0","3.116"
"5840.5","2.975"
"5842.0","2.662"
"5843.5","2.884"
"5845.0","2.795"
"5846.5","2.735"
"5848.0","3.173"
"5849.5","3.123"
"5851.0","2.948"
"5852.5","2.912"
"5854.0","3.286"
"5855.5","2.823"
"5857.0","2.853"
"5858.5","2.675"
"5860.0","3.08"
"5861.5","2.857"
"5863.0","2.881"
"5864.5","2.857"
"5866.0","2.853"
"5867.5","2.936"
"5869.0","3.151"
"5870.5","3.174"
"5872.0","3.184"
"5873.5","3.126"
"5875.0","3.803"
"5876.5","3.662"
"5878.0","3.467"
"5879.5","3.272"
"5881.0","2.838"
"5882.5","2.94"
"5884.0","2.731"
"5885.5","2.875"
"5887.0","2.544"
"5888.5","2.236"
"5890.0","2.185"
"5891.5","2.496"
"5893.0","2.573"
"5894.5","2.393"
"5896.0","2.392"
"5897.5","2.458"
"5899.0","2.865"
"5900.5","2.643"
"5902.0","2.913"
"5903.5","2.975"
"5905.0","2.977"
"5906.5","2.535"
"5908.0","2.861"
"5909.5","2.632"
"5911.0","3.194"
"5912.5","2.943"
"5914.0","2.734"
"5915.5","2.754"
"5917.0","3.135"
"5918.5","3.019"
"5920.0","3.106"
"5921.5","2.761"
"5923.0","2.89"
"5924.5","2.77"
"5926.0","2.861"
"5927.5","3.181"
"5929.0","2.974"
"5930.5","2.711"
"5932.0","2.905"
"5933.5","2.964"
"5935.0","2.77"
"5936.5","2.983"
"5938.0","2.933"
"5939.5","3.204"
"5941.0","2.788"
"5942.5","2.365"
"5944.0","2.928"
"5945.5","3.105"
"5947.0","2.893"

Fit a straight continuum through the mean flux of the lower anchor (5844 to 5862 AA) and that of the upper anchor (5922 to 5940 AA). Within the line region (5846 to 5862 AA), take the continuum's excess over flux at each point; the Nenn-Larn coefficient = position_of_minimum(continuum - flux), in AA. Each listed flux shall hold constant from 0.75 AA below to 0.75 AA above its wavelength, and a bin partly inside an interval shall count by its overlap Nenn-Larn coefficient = 5854.0 AA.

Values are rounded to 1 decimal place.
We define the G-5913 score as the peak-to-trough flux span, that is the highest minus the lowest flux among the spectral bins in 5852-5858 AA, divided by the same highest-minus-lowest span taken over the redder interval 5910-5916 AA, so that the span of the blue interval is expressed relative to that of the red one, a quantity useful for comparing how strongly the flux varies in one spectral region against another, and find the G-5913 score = 1.0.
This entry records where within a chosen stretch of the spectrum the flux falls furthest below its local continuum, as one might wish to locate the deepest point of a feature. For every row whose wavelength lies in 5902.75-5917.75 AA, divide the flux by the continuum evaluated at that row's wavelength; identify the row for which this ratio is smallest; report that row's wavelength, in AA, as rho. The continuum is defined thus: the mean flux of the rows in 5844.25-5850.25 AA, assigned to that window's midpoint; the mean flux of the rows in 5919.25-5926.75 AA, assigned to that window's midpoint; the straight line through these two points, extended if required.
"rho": 5906.5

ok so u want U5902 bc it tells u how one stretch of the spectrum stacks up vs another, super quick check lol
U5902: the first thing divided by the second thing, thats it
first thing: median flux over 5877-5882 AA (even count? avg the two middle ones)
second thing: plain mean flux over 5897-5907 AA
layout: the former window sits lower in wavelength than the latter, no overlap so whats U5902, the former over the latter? 1.18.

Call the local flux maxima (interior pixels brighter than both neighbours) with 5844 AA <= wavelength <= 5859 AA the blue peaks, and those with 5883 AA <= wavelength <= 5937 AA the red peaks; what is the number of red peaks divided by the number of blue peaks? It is 3.7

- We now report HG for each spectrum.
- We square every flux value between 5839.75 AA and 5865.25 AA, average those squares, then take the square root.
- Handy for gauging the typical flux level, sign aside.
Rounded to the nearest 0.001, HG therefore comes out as 2.918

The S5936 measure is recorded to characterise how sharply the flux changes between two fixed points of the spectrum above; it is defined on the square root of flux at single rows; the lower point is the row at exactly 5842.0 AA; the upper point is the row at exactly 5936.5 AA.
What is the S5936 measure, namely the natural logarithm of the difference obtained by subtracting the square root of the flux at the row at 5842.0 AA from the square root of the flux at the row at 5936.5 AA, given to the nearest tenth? -2.3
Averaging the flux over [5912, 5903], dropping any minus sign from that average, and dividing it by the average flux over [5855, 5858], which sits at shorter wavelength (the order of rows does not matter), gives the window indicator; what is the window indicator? 1.01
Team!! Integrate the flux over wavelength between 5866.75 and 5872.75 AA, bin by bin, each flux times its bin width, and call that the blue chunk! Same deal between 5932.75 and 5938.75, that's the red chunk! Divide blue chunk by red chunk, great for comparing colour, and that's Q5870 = 1.07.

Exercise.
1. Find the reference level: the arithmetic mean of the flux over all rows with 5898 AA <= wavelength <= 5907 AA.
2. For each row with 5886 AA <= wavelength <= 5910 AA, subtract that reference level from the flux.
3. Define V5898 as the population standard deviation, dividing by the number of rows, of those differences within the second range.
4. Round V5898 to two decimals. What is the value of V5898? 0.24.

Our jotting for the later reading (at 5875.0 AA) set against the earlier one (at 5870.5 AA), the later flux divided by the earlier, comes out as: 1.20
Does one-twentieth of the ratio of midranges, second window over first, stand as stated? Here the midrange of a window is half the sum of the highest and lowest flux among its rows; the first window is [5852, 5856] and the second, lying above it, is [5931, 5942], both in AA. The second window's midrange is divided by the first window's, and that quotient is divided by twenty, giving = 0.049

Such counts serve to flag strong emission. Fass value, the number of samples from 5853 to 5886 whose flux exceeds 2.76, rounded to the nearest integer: 20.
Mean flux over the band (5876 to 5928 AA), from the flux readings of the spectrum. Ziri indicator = 2.82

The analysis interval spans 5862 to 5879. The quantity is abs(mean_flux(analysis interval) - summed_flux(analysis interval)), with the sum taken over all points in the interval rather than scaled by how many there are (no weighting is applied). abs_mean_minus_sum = 31.9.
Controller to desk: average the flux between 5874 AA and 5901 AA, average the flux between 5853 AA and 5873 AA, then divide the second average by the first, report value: 1.06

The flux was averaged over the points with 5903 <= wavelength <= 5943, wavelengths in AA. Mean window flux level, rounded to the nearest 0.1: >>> 2.9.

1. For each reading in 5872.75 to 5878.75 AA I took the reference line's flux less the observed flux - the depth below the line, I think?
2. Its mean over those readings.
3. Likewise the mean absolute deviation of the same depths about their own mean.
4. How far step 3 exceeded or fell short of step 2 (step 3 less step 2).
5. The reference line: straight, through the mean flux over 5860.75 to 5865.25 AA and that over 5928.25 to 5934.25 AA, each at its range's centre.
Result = 0.86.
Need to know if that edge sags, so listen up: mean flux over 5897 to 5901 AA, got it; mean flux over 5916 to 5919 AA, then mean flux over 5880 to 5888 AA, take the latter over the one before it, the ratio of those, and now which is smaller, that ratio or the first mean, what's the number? 0.91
